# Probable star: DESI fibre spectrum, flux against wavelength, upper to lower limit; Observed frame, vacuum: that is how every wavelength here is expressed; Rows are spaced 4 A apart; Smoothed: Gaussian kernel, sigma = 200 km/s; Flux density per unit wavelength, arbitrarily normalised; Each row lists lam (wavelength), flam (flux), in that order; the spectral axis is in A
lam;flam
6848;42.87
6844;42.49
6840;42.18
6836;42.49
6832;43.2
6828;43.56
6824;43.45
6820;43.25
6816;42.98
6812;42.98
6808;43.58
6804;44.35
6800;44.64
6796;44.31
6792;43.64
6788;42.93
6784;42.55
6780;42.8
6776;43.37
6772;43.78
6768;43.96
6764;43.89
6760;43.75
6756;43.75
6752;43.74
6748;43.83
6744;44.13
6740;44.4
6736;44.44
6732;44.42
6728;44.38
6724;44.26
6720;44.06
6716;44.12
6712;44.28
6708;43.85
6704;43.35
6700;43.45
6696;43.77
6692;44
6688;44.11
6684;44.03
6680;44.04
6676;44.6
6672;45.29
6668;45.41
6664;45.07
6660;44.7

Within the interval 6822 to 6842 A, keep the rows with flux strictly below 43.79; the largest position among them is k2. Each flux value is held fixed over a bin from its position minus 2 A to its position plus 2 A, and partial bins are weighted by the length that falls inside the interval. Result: 6840 A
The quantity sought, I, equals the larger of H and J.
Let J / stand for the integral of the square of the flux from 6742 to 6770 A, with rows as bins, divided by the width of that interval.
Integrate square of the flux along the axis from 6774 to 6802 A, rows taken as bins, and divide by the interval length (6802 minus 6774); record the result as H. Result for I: 1924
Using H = 1890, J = 1924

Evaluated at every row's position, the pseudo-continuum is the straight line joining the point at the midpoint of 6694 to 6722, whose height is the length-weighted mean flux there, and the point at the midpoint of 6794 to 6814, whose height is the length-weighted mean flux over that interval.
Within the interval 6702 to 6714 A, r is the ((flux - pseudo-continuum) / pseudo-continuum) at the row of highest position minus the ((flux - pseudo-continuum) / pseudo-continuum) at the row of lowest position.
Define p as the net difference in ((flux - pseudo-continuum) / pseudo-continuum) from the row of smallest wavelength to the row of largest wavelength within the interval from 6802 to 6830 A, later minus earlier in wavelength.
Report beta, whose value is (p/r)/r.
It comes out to -43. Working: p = -0.019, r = 0.021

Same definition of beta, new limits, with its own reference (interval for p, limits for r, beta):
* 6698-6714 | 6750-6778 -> 221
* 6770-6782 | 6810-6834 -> -1171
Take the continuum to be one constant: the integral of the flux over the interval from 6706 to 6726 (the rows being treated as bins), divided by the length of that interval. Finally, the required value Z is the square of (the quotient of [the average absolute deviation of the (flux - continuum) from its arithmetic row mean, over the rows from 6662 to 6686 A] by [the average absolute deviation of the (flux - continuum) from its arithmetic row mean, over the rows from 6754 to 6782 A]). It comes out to 2.92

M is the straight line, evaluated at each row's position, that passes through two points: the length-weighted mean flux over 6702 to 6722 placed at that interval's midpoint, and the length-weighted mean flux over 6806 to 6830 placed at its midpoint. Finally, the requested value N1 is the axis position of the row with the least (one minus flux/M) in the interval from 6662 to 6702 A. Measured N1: 6668 A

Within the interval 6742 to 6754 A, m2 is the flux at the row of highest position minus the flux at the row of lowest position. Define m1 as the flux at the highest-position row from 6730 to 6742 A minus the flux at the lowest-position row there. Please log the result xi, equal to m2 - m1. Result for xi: -0.37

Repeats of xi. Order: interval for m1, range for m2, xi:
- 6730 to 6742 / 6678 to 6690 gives 0.09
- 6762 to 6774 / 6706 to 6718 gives 0.38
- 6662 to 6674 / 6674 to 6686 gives -0.79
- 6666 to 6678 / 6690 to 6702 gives 0.26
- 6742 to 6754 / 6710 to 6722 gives 0.17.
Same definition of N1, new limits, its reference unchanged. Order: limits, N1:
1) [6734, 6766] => 6736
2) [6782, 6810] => 6800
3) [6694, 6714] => 6712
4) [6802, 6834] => 6804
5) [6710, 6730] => 6728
